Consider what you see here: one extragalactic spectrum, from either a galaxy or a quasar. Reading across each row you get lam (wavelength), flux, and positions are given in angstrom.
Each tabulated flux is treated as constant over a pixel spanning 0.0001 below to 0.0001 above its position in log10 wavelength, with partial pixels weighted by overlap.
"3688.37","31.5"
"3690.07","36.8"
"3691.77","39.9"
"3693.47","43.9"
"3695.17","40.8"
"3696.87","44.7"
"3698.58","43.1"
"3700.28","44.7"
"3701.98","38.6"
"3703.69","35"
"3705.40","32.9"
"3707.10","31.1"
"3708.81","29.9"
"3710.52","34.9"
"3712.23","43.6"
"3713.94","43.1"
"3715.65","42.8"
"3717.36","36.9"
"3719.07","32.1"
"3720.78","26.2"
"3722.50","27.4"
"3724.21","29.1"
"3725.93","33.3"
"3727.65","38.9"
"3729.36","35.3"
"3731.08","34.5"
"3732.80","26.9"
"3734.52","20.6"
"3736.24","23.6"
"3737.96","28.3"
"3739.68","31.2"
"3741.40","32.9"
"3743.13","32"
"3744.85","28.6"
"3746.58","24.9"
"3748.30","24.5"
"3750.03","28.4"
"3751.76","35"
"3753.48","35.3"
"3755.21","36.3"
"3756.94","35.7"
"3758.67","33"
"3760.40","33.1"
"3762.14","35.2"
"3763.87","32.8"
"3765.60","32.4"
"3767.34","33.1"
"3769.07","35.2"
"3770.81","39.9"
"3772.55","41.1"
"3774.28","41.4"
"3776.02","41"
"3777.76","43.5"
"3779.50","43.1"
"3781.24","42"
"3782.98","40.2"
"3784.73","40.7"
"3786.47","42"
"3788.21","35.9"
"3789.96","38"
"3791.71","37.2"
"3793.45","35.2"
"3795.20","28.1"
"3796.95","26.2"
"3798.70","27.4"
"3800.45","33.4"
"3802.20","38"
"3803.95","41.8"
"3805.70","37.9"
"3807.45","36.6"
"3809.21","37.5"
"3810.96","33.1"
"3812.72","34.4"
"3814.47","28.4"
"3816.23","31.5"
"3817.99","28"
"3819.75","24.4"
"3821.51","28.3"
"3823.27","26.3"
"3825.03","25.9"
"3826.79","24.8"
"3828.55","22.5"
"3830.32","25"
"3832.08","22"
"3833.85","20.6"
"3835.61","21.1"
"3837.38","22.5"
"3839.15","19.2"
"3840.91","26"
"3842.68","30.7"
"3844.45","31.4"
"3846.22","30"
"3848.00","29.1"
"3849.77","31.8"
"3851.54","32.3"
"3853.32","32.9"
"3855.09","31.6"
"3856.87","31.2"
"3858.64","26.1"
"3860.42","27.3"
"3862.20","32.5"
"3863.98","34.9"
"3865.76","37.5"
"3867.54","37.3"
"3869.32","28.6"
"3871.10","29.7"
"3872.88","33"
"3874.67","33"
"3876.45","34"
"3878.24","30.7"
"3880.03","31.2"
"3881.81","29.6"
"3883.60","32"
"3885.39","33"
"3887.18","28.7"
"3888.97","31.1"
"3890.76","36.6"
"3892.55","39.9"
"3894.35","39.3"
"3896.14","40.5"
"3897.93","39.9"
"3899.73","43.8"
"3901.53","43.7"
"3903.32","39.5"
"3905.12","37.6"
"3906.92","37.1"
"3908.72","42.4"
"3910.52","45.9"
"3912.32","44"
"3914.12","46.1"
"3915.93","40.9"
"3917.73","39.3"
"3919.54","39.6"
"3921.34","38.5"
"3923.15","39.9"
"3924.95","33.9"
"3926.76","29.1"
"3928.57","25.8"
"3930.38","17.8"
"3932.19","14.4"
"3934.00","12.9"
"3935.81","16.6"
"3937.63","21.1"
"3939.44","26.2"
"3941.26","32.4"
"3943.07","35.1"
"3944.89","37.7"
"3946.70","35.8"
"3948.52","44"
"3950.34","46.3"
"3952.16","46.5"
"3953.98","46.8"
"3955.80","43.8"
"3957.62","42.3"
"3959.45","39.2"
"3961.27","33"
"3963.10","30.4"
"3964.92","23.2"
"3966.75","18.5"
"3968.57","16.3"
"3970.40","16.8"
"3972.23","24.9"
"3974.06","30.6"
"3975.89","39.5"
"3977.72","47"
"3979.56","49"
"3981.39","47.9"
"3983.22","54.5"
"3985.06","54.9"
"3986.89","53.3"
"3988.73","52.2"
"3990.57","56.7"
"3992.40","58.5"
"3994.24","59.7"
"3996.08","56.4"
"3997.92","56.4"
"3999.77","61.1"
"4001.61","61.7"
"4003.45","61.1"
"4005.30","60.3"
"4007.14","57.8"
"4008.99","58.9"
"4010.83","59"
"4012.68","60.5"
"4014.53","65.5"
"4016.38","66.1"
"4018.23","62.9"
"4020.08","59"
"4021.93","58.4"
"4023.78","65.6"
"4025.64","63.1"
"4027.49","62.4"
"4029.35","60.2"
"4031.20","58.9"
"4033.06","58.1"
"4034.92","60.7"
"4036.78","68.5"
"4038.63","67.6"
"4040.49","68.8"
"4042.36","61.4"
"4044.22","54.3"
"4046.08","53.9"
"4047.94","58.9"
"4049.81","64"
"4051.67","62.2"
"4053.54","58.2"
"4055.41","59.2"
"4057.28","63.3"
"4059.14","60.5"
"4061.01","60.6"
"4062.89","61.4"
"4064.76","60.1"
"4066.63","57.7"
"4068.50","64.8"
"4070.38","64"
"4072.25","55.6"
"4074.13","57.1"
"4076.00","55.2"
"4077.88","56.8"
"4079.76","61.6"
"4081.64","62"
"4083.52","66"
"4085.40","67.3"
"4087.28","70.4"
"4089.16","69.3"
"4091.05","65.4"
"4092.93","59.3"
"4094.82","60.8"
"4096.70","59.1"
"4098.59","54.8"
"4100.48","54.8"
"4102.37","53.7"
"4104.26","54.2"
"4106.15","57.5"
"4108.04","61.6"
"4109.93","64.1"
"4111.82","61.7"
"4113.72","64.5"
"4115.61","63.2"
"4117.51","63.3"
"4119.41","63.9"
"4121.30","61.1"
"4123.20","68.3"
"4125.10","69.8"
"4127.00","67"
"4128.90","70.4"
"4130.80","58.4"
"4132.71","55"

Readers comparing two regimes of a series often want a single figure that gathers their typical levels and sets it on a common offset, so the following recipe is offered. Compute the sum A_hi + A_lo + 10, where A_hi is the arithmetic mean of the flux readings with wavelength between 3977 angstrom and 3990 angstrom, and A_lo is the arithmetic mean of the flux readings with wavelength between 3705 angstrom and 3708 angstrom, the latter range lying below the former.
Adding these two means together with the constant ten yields 93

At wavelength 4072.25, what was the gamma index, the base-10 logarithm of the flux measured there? 1.75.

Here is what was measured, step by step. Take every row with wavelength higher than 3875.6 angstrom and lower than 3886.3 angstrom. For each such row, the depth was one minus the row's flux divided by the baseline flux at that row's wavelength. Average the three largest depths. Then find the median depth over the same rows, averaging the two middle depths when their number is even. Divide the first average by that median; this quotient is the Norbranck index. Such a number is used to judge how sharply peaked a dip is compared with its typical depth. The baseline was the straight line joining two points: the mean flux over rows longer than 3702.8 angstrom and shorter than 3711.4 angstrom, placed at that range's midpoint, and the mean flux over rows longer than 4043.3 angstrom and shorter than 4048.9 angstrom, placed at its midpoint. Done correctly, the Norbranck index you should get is 1.08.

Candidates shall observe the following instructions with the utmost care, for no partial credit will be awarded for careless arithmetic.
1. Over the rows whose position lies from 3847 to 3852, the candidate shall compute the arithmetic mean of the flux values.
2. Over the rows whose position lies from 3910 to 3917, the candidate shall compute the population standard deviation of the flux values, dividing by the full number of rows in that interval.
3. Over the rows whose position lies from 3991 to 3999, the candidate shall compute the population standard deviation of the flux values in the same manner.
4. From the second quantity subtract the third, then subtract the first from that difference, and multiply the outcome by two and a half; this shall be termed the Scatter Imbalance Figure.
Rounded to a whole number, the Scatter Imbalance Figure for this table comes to -76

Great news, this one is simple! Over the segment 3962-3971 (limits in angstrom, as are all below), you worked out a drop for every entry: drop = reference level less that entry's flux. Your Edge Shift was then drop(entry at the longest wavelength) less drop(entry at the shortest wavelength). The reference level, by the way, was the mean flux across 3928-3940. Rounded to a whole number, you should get 14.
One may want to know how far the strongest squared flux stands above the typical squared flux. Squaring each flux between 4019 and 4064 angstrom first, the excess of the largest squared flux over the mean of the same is 972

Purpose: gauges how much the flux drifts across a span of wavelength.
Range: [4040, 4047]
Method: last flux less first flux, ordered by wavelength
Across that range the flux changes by -15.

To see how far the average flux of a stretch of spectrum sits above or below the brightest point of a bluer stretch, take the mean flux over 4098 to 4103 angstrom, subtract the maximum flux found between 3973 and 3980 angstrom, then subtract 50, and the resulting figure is -44.6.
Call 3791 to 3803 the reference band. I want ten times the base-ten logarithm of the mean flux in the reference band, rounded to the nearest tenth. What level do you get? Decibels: 15.1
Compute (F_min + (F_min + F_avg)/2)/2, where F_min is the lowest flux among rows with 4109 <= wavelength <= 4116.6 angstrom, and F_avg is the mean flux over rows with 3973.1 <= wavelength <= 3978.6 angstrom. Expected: 56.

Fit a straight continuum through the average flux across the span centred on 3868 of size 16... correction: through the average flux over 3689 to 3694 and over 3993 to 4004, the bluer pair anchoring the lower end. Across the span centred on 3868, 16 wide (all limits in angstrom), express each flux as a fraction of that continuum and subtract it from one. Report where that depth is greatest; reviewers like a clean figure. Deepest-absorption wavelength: 3860.42 angstrom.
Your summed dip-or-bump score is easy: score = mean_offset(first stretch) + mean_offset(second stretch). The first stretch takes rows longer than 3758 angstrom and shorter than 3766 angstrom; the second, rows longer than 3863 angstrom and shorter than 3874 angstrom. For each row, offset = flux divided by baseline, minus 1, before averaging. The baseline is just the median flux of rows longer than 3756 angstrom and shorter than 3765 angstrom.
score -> 0.02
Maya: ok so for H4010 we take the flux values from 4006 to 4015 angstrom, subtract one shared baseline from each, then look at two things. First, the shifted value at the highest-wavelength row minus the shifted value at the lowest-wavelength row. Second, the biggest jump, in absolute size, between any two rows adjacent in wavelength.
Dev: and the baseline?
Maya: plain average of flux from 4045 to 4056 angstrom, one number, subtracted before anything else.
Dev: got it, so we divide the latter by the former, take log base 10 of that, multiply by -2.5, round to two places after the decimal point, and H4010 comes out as 0.47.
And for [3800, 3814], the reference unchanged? -1.66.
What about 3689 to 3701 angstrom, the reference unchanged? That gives 0.74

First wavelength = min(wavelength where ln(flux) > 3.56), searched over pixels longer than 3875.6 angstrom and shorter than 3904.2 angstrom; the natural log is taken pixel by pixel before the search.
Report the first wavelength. 3890.76 angstrom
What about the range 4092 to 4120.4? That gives 4092.93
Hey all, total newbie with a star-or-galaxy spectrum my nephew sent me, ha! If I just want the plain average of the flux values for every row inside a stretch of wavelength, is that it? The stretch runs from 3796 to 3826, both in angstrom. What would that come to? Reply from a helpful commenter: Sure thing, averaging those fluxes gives 32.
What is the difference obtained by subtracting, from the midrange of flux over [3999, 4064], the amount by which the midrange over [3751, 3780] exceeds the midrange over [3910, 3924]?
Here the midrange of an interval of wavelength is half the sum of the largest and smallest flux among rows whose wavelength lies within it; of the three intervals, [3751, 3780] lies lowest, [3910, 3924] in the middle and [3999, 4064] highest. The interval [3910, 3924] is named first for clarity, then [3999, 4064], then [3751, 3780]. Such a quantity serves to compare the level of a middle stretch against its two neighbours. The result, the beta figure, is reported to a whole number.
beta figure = 66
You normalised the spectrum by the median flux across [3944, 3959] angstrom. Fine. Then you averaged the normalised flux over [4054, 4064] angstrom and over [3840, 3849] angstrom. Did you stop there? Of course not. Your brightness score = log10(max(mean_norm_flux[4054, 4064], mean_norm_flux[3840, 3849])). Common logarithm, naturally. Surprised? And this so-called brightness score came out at 0.14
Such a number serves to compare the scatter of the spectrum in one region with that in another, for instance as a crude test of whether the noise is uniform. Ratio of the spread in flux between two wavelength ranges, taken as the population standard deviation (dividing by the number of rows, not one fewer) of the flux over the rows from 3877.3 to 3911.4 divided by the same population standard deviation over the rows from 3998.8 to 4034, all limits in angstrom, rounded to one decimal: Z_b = 2.1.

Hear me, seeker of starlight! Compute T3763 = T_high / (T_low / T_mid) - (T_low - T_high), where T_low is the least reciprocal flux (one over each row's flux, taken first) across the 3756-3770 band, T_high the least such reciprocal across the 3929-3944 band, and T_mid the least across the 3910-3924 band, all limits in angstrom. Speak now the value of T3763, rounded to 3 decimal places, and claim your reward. 0.023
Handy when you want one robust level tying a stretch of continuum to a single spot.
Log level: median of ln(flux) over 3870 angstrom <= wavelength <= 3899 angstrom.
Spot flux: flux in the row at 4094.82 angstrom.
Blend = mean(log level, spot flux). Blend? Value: 32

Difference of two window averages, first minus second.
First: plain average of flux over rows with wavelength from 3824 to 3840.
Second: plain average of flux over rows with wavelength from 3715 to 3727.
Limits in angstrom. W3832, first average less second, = -10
